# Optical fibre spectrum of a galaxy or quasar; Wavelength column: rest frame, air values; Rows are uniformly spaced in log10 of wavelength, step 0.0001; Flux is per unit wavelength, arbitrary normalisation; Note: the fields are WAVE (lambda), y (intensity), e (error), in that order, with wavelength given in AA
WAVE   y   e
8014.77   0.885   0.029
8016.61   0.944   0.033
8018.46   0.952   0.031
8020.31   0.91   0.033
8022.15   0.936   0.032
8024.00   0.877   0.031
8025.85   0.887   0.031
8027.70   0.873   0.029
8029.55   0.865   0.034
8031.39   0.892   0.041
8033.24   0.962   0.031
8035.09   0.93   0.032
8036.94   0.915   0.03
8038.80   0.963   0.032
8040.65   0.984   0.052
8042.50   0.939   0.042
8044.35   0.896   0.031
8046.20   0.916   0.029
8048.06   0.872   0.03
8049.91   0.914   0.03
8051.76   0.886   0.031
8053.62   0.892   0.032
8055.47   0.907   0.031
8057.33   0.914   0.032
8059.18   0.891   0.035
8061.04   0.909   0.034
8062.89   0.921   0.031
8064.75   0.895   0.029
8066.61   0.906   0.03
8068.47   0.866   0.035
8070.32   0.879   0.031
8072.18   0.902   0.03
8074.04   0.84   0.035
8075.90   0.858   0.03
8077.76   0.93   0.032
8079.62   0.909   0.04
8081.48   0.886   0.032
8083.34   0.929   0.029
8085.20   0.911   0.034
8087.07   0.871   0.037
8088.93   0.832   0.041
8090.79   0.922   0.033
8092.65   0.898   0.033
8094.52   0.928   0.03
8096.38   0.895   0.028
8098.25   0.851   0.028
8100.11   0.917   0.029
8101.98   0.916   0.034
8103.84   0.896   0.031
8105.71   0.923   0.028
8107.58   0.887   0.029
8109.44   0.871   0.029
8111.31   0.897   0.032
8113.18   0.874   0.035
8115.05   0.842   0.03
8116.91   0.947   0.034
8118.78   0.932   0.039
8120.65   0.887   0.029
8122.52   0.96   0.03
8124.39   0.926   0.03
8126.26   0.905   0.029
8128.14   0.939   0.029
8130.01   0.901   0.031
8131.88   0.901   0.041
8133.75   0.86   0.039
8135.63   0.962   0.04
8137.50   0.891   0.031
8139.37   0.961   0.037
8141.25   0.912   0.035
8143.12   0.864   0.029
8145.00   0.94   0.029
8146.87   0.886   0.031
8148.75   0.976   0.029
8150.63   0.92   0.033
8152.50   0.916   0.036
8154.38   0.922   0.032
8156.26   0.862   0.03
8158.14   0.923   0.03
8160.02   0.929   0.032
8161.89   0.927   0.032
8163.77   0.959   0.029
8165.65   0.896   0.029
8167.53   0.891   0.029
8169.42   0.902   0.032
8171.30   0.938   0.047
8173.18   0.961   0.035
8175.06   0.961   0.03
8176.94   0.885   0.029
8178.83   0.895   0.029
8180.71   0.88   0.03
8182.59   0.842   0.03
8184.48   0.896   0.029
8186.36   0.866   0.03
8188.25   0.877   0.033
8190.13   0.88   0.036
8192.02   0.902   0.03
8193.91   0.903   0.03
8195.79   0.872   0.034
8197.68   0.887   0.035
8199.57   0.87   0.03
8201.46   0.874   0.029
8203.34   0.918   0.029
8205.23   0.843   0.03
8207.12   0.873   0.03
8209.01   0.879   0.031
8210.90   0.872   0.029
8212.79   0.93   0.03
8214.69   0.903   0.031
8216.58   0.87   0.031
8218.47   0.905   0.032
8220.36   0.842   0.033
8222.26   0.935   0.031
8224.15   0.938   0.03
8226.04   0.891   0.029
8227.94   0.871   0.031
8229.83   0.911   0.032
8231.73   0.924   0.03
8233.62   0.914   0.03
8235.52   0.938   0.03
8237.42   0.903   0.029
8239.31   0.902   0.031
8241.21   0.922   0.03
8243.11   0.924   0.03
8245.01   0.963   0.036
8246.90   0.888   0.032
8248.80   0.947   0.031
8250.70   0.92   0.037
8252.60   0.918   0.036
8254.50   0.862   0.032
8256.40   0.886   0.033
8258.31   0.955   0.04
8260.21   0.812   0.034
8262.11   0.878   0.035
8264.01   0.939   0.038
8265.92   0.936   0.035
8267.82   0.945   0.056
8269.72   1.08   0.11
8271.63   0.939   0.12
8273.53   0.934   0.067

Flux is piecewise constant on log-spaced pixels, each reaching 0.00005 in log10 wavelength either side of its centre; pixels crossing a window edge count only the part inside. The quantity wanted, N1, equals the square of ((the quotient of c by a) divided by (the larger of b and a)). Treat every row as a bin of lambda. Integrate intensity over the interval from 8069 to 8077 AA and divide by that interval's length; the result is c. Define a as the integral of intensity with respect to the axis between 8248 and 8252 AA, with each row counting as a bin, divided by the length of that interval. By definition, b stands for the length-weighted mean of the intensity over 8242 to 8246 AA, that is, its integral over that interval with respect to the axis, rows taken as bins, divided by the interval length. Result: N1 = 0.98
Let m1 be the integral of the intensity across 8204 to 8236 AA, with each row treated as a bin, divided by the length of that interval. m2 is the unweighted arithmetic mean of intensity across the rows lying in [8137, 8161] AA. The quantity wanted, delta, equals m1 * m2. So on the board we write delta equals 0.820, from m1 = 0.896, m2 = 0.916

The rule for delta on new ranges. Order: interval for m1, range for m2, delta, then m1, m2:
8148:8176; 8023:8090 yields 0.833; 0.925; 0.901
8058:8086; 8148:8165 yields 0.830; 0.896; 0.926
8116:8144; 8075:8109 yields 0.823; 0.917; 0.898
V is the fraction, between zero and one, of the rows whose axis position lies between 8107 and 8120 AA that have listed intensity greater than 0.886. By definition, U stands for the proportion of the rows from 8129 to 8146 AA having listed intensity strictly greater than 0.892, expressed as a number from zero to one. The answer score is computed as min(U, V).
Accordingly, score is 0.57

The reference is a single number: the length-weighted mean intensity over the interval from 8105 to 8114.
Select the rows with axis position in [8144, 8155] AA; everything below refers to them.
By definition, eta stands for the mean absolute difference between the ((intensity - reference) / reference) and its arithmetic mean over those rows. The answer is 0.023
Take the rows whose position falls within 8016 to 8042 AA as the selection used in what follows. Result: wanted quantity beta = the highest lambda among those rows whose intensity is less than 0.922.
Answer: 8036.94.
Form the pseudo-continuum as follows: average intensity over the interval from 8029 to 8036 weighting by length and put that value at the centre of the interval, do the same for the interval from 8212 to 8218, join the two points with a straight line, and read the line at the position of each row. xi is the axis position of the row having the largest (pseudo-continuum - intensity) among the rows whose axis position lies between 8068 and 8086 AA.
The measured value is 8074.04 AA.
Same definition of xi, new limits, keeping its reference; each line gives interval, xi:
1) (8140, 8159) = 8156.26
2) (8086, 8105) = 8088.93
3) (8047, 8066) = 8048.06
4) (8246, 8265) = 8260.21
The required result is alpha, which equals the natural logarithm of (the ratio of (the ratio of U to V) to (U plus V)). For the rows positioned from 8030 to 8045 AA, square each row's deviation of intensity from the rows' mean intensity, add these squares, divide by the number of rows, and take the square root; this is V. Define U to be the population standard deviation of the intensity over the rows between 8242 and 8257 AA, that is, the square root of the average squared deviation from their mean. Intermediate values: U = 0.031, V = 0.0311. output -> 2.8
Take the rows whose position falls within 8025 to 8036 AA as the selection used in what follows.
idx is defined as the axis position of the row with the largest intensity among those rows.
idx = 8033.24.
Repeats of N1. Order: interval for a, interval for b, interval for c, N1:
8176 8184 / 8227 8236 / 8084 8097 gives 1.26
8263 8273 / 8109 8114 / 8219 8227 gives 0.93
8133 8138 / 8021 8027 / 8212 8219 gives 1.20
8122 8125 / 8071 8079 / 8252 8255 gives 1.01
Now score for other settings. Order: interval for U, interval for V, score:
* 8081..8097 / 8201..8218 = 0.33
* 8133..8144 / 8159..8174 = 0.50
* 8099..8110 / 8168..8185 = 0.67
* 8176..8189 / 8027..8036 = 0.29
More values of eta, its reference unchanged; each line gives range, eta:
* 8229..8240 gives 0.012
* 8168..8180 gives 0.033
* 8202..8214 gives 0.029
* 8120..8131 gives 0.025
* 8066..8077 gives 0.023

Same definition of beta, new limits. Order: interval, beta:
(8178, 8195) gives 8193.91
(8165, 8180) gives 8178.83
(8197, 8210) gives 8209.01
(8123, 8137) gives 8133.75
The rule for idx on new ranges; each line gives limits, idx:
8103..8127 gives 8122.52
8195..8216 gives 8212.79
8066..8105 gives 8077.76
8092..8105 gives 8094.52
